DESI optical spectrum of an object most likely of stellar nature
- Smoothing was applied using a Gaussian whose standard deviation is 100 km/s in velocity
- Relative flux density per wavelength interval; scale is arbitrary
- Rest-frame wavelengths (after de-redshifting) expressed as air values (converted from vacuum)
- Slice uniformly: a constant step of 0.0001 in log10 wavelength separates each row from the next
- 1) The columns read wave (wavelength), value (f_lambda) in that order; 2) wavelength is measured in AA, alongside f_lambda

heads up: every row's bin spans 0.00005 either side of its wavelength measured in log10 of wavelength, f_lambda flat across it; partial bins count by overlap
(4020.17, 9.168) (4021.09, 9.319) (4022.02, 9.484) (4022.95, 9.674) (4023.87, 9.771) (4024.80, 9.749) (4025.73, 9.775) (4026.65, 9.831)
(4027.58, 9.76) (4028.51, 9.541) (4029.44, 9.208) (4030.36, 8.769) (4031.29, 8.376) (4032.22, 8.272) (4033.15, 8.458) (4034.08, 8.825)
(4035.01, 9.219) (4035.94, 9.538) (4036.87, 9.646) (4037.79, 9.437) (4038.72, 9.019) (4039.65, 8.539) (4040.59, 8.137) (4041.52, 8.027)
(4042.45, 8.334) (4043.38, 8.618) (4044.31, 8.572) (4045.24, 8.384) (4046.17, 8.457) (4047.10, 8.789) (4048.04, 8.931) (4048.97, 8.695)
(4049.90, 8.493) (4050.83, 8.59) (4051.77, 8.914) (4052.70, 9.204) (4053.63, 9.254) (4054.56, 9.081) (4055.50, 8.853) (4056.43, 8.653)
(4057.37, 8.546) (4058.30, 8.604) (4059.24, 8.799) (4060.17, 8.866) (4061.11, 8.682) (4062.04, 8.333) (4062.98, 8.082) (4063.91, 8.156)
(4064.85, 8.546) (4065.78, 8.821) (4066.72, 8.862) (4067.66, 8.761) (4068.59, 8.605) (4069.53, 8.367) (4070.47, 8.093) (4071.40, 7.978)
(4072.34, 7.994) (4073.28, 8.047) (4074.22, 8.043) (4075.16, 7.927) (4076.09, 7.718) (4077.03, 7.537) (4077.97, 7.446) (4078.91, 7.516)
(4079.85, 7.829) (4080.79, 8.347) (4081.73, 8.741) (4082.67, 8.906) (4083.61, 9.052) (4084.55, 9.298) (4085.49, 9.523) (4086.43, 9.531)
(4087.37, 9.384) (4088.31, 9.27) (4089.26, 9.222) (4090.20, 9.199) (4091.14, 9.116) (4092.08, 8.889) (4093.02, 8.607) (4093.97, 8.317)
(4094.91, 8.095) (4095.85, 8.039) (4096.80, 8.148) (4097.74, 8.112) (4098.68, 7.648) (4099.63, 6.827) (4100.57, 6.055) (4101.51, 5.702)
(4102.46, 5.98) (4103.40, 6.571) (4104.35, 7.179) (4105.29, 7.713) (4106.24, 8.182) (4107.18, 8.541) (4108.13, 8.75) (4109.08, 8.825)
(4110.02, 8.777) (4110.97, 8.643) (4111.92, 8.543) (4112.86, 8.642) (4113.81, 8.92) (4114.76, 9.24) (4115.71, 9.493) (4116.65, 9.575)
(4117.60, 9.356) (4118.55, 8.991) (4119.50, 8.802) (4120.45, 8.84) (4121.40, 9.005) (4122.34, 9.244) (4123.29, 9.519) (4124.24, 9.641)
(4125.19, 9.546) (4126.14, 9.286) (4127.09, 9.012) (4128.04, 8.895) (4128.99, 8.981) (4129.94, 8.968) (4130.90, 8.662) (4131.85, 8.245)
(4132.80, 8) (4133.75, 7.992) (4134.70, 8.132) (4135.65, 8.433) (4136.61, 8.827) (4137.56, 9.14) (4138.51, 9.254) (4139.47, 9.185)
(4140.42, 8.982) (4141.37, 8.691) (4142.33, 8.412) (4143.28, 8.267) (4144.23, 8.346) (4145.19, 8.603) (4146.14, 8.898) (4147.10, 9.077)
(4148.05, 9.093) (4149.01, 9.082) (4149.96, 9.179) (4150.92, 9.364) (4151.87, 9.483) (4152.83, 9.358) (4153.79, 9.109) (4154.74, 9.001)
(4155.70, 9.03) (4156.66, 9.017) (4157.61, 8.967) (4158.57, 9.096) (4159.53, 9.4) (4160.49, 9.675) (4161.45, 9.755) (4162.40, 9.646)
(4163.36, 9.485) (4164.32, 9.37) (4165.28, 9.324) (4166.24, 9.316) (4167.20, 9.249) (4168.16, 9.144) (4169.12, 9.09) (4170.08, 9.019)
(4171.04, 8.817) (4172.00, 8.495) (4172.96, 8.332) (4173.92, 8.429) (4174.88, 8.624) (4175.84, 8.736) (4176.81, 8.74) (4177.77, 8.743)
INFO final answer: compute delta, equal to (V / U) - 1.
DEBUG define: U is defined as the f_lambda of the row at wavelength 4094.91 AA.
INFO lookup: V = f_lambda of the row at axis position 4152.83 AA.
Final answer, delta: 0.16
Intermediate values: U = 8.095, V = 9.358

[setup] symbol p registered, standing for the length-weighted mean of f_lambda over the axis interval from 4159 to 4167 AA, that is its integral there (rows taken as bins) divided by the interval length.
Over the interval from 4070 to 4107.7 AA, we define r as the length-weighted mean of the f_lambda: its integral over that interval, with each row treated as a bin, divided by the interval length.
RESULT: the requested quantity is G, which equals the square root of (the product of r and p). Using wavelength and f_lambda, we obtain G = 8.77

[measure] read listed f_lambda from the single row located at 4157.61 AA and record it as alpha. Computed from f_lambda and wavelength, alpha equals 8.967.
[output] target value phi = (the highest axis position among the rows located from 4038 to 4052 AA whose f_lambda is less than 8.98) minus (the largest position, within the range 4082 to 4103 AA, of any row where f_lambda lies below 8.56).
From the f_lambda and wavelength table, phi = -50.7 AA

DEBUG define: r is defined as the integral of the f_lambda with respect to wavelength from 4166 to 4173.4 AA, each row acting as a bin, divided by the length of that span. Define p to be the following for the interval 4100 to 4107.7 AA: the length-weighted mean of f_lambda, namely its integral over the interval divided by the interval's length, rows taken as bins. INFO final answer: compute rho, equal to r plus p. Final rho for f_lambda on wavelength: 15.9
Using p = 7.0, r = 8.9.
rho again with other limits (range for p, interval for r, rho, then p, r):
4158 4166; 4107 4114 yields 18.2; 9.5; 8.7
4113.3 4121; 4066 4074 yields 17.5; 9.1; 8.3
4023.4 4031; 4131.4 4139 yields 18.0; 9.5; 8.5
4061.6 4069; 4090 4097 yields 17.1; 8.5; 8.5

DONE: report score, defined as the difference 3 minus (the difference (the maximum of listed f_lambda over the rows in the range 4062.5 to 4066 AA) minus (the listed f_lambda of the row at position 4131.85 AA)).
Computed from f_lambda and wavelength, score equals 2.4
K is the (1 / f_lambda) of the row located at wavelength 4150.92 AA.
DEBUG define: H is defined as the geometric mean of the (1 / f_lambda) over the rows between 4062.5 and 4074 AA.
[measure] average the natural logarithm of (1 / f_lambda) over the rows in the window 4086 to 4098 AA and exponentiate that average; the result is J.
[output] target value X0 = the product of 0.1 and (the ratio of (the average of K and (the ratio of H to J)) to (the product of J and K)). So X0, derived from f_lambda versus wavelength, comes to 4.7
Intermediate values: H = 0.120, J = 0.114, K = 0.107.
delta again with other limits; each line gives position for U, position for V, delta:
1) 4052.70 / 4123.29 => 0.03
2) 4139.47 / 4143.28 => -0.10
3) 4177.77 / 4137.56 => 0.05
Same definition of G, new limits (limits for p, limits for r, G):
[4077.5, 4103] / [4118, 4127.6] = 8.71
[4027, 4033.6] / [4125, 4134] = 8.84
